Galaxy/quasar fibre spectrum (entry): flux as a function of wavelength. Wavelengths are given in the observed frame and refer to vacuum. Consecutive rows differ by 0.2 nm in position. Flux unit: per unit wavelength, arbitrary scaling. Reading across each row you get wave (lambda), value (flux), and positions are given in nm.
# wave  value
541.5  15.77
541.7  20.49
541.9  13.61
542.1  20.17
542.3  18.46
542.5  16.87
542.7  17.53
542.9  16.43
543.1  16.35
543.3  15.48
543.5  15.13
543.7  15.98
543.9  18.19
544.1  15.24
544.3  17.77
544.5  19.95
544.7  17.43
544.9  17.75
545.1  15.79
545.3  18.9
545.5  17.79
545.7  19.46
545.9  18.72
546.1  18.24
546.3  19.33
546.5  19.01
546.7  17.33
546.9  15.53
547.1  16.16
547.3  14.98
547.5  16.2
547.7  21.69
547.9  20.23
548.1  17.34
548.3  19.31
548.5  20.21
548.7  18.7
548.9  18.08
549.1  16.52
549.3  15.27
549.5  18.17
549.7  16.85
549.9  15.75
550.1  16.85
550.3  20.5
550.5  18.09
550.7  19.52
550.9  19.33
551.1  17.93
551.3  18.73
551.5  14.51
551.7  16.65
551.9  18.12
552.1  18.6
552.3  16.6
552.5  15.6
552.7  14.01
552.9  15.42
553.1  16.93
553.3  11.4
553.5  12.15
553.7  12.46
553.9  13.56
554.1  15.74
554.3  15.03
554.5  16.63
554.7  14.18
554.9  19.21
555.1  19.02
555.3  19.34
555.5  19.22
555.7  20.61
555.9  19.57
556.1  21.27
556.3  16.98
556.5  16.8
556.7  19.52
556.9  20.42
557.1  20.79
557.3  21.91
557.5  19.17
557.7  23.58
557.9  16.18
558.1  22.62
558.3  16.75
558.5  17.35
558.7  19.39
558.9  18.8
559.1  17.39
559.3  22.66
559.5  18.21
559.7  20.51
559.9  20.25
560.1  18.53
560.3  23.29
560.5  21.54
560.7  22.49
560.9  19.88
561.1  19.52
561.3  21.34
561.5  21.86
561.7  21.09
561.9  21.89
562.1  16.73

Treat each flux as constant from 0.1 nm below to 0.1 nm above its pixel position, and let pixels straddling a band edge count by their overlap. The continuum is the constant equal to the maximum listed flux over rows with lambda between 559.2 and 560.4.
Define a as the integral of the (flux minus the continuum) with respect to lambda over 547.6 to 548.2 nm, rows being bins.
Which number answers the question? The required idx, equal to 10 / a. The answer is -4.7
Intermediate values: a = -2.12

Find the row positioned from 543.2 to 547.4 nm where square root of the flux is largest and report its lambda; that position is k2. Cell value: 544.5 nm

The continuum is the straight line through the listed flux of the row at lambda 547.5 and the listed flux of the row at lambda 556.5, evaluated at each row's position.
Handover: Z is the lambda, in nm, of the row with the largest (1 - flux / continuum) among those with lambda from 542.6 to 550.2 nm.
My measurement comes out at 547.3 nm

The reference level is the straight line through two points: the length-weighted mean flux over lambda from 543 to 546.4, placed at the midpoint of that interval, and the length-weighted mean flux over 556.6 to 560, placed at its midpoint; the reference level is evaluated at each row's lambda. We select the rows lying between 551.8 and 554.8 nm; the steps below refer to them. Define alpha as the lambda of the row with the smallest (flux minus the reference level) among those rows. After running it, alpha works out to 553.3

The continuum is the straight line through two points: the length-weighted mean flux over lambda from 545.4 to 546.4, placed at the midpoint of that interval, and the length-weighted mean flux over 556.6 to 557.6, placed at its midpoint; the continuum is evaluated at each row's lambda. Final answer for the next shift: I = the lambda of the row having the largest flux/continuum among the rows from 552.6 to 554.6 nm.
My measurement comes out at 553.1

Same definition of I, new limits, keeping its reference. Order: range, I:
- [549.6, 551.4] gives 550.3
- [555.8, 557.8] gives 557.7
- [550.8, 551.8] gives 550.9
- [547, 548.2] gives 547.7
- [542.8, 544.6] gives 544.5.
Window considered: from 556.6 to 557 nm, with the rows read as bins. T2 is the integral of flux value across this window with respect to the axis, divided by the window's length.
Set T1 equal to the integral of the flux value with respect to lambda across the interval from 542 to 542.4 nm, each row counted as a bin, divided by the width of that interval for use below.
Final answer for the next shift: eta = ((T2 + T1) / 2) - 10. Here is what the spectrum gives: 9.64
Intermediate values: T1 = 19.3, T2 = 20.0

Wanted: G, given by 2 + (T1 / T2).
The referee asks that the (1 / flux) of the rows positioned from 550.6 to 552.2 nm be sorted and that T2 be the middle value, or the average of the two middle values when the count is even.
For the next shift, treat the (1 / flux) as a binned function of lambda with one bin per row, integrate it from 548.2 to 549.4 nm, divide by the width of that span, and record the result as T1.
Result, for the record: 3.03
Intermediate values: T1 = 0.056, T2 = 0.0545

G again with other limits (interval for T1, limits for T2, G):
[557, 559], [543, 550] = 2.92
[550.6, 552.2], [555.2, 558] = 3.10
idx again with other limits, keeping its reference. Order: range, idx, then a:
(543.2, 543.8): -2.1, -4.66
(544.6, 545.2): -2.6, -3.78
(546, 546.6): -3.8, -2.66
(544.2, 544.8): -3.4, -2.94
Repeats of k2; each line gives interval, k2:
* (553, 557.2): 556.1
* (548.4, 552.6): 550.3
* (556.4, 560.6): 557.7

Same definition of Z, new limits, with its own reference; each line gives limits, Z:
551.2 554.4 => 553.3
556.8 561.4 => 557.9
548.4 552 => 551.5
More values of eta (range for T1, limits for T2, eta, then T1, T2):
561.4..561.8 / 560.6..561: 11.33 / 21.5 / 21.2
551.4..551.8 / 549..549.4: 5.74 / 15.6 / 15.9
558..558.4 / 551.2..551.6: 8.15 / 19.7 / 16.6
